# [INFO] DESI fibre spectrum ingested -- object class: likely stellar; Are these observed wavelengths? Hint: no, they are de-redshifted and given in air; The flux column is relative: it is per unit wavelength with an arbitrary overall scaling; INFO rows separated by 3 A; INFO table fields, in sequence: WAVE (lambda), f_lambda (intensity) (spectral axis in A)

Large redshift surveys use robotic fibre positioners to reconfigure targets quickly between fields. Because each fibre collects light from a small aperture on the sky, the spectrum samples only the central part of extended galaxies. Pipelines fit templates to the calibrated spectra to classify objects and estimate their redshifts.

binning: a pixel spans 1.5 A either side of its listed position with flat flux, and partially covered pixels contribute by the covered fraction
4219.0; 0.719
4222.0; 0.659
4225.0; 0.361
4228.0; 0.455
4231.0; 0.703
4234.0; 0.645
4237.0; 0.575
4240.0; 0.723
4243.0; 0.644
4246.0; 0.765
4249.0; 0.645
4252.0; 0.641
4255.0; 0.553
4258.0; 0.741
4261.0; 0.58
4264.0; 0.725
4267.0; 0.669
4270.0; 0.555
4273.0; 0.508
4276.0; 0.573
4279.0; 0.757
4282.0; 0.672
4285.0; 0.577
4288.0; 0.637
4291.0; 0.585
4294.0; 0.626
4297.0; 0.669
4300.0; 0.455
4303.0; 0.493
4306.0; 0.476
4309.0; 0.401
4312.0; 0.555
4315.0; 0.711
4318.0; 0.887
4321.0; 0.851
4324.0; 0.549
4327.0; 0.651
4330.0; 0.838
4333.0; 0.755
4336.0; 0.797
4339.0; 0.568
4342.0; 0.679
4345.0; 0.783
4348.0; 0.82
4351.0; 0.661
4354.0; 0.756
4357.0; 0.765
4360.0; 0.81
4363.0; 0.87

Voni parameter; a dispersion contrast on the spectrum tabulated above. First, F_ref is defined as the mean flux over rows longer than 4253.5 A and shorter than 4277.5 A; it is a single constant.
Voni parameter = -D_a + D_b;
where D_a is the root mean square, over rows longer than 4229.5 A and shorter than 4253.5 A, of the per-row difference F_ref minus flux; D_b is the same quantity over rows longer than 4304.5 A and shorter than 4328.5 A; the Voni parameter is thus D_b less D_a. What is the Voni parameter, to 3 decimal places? 0.086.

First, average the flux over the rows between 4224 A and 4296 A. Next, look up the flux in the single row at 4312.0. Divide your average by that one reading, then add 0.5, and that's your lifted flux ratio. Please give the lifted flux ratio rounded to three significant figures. 1.62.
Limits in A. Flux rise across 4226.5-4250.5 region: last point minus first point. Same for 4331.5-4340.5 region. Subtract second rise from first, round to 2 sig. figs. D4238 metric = 0.38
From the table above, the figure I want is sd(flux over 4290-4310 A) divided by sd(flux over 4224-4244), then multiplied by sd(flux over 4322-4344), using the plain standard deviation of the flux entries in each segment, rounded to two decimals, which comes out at 0.08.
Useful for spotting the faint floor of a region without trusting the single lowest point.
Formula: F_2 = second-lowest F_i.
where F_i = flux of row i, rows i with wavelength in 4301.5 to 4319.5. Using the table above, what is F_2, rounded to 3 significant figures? 0.476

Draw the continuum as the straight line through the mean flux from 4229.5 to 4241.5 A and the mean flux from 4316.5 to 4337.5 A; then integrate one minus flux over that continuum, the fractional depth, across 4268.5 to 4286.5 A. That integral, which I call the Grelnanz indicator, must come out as 2.6 A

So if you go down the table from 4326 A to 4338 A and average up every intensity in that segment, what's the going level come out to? 0.76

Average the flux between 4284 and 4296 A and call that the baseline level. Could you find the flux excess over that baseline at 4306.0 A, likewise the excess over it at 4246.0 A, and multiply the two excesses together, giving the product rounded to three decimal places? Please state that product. -0.021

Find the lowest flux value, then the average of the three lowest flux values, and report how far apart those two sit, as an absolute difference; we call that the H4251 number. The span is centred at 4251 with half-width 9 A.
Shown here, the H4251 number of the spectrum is 0.06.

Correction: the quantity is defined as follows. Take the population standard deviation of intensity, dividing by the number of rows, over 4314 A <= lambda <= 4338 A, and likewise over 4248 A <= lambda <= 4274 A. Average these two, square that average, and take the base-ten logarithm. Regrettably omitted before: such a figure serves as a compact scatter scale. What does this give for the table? -2.08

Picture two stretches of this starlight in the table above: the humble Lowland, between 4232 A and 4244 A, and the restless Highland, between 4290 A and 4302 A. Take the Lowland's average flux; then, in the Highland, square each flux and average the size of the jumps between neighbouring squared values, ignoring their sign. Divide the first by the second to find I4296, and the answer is 5.6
